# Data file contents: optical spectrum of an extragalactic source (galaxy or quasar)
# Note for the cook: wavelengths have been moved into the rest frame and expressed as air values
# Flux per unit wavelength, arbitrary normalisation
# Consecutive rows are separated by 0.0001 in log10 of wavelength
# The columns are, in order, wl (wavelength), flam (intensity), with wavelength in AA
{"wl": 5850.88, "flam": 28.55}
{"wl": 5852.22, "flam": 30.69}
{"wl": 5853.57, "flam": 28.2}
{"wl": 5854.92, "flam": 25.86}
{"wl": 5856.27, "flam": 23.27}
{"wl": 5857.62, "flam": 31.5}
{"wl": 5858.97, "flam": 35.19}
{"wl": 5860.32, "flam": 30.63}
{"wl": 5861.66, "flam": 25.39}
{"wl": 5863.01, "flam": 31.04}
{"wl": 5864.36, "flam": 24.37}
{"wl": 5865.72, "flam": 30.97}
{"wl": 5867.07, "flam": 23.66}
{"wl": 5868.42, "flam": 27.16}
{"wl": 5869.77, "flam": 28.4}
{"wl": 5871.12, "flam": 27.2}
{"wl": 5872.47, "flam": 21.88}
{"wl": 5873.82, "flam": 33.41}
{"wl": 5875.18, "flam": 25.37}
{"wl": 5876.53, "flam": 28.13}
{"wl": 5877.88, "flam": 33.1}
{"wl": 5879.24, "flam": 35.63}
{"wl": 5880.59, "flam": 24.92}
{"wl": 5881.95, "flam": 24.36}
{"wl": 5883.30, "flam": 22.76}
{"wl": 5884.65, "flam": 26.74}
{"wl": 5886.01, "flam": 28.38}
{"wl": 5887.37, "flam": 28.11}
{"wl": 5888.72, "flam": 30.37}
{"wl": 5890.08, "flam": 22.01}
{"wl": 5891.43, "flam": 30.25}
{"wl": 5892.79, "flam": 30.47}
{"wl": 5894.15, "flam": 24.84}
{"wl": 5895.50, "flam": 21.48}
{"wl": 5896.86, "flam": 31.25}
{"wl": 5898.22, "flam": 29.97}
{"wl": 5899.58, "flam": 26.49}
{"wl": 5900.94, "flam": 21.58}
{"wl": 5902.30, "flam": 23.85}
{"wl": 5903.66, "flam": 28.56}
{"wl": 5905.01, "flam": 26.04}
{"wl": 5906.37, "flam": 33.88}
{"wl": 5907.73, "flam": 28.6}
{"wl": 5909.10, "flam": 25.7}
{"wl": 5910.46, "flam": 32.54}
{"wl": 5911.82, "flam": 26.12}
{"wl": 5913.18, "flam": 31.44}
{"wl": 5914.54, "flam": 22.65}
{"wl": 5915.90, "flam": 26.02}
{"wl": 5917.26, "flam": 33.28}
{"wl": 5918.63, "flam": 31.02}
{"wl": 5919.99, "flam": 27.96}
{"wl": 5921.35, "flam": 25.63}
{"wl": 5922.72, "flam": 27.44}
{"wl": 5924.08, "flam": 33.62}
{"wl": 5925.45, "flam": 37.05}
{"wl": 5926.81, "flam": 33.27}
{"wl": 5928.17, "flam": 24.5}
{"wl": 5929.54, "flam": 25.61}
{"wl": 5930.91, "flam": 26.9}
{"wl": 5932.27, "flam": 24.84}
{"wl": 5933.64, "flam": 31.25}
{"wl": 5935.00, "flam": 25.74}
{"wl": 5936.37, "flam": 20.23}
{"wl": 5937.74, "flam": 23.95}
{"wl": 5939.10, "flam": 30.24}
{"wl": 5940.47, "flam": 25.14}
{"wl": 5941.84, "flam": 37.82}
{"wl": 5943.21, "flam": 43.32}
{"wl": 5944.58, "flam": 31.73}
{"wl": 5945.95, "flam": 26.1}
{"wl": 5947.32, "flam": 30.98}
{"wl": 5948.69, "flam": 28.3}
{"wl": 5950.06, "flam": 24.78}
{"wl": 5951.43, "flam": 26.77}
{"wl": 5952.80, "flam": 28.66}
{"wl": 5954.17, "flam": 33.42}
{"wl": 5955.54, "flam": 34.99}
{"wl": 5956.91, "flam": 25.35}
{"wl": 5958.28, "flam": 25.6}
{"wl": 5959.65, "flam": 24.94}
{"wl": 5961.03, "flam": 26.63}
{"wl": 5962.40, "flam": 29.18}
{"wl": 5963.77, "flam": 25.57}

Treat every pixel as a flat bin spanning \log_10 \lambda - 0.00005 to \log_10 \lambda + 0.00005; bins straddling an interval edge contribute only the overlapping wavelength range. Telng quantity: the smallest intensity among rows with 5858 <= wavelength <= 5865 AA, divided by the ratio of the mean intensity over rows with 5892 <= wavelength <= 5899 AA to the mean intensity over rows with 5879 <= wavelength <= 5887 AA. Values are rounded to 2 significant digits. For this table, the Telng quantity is 24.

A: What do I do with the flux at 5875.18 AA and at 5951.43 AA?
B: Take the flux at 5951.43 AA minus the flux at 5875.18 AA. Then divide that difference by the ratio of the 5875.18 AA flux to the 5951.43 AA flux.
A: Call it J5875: 1.5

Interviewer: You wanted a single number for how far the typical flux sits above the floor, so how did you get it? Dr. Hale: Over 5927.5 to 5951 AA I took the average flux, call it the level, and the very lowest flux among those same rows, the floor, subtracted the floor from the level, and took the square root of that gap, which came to 2.84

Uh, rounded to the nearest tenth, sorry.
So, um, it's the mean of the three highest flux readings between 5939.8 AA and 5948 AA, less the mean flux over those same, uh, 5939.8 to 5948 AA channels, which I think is 5.1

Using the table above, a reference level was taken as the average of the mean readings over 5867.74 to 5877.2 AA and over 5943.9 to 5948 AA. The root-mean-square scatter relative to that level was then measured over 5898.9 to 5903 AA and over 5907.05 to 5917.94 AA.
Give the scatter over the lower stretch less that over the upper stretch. 1.4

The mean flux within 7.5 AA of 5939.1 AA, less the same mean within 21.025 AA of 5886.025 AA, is 1.7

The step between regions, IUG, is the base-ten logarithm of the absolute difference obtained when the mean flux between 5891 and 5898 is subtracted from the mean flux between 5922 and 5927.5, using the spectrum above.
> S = 0.71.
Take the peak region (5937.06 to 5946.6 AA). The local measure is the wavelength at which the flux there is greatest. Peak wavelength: 5943.21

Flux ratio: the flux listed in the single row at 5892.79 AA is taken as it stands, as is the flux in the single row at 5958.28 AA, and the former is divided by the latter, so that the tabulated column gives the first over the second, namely 1.2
